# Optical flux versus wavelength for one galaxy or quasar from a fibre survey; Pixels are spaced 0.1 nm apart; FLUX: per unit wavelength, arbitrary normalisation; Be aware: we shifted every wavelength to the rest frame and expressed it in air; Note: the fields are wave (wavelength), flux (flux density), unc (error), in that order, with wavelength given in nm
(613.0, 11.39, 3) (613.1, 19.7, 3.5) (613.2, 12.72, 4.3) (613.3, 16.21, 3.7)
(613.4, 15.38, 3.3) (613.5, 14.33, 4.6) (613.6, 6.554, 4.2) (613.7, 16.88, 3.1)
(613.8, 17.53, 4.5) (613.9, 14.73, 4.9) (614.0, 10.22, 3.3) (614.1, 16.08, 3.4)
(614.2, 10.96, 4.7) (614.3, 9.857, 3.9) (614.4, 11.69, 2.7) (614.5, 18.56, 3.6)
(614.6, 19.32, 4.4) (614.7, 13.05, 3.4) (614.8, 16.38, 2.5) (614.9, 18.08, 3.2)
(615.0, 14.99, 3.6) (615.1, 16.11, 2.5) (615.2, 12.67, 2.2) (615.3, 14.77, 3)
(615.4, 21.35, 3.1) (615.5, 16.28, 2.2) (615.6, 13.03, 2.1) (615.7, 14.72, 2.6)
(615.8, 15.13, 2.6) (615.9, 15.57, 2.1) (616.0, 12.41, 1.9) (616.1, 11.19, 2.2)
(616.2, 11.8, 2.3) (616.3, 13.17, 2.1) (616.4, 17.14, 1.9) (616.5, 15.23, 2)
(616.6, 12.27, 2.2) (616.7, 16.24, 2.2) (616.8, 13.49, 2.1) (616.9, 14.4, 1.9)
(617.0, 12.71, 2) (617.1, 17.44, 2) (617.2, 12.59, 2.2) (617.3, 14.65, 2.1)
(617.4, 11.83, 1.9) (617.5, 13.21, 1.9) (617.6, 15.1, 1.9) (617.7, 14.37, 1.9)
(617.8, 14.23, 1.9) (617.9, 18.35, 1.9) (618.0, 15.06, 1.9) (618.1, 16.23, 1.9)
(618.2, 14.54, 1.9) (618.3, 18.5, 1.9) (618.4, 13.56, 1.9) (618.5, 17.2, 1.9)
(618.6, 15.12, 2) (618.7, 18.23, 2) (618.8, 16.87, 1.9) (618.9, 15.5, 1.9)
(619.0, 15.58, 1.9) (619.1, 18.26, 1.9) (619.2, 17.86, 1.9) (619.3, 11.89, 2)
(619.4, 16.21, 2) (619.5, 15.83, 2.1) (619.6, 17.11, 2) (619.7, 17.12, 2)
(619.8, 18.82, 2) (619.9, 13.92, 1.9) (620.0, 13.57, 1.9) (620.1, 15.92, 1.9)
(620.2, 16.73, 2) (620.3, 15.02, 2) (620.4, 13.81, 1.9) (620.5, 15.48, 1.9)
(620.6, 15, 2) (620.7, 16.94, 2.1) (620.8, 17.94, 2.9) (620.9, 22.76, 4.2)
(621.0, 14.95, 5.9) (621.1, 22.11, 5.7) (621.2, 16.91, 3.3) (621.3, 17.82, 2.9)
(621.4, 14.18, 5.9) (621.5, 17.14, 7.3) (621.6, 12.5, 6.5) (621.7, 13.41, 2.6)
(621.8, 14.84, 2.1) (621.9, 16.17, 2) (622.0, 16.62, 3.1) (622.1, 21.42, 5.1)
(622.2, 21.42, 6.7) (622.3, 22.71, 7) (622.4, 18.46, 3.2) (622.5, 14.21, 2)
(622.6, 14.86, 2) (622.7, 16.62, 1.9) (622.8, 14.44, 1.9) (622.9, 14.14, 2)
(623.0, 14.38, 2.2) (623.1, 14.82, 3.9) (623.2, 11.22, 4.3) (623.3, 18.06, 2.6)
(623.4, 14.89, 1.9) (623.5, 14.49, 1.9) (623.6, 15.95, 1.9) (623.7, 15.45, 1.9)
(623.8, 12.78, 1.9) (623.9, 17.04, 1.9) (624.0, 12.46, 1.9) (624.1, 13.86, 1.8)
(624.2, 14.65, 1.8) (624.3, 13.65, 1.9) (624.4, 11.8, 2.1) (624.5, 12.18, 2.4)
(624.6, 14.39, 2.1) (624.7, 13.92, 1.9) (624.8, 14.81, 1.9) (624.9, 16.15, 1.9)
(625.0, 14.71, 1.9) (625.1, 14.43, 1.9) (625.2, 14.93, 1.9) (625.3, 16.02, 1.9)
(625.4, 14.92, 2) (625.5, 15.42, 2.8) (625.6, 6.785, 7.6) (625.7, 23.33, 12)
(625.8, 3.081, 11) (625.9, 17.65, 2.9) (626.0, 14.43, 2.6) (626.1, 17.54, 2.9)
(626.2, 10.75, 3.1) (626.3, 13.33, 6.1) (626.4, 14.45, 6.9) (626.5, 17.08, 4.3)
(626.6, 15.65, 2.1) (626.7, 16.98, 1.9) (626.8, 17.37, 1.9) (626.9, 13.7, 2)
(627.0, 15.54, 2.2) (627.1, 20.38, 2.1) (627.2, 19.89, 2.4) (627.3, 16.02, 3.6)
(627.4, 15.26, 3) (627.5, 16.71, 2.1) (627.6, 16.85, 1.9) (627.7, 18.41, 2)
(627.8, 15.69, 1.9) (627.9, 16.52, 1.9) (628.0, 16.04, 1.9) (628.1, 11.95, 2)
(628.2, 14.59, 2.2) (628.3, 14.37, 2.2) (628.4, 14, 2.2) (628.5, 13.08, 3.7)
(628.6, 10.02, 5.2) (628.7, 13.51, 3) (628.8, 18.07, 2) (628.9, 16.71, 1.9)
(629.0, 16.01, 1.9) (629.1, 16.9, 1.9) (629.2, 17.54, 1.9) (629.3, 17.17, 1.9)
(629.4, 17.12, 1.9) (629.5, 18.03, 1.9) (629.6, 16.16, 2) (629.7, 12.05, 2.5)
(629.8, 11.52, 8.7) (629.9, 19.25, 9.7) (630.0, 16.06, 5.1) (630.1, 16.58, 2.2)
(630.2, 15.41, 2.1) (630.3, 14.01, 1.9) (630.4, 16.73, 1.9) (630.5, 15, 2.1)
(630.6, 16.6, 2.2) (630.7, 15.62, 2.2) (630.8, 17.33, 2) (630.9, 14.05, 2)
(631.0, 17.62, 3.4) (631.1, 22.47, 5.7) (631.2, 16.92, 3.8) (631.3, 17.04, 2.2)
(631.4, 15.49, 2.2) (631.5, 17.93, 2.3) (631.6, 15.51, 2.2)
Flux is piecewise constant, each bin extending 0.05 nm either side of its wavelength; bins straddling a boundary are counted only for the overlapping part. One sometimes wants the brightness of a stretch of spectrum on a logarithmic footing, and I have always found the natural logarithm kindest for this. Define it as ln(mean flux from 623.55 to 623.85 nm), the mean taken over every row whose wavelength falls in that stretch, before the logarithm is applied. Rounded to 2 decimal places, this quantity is 2.69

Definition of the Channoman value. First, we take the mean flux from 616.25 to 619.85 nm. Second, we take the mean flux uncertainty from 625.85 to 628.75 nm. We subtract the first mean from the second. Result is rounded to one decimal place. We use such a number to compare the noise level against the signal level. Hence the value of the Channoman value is -12.6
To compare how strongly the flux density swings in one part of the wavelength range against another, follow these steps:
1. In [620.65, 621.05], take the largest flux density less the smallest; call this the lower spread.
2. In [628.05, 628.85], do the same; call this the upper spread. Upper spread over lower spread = 1.03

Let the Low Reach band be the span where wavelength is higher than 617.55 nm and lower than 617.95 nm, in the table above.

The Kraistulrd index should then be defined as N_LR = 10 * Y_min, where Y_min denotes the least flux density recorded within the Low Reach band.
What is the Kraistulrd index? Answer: 142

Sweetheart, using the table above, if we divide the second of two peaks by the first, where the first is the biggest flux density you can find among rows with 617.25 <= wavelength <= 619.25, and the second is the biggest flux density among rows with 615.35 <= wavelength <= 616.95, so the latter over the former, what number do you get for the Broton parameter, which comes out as 1.15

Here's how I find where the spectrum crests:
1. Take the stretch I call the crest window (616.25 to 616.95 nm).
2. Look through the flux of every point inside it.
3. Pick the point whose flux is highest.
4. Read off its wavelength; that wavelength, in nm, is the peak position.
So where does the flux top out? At 616.4 nm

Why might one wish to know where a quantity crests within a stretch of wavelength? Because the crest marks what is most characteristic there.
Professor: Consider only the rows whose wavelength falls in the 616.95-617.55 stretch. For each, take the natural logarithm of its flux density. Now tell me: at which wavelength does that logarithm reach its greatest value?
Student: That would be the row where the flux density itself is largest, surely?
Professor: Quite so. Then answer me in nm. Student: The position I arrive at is 617.1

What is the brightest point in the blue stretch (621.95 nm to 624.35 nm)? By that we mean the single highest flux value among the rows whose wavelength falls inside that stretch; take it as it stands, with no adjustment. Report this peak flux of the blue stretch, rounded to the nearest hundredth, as 22.71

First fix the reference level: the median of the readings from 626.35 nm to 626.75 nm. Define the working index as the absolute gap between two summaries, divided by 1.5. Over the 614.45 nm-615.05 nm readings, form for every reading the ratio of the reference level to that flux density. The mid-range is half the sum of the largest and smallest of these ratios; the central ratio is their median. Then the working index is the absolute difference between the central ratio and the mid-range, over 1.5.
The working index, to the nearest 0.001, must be 0.065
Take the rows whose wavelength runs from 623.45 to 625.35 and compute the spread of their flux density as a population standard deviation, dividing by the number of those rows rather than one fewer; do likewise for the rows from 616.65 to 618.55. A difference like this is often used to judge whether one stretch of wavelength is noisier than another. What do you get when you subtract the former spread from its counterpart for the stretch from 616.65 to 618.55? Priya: 0.51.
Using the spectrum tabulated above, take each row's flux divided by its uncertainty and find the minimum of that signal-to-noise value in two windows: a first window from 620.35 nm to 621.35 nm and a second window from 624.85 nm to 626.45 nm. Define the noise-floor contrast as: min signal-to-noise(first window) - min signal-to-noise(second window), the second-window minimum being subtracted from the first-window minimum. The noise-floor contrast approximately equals 2.3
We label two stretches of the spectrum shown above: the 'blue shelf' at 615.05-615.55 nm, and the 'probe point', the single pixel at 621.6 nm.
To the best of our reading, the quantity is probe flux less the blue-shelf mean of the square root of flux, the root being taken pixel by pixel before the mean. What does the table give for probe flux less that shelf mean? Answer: 8.5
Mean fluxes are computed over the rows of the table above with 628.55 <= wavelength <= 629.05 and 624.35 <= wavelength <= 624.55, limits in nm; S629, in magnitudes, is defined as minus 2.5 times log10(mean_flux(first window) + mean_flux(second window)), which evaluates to -3.57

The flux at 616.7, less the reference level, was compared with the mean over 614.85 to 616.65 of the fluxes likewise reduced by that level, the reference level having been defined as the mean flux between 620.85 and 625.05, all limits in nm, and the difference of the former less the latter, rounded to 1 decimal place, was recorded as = 1.5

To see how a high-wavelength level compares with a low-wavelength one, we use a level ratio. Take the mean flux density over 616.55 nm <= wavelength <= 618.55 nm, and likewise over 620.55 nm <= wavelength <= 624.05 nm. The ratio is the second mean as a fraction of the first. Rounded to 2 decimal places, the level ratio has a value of 1.10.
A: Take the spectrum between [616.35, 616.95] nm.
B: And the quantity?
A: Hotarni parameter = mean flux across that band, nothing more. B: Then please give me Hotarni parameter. 14.8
